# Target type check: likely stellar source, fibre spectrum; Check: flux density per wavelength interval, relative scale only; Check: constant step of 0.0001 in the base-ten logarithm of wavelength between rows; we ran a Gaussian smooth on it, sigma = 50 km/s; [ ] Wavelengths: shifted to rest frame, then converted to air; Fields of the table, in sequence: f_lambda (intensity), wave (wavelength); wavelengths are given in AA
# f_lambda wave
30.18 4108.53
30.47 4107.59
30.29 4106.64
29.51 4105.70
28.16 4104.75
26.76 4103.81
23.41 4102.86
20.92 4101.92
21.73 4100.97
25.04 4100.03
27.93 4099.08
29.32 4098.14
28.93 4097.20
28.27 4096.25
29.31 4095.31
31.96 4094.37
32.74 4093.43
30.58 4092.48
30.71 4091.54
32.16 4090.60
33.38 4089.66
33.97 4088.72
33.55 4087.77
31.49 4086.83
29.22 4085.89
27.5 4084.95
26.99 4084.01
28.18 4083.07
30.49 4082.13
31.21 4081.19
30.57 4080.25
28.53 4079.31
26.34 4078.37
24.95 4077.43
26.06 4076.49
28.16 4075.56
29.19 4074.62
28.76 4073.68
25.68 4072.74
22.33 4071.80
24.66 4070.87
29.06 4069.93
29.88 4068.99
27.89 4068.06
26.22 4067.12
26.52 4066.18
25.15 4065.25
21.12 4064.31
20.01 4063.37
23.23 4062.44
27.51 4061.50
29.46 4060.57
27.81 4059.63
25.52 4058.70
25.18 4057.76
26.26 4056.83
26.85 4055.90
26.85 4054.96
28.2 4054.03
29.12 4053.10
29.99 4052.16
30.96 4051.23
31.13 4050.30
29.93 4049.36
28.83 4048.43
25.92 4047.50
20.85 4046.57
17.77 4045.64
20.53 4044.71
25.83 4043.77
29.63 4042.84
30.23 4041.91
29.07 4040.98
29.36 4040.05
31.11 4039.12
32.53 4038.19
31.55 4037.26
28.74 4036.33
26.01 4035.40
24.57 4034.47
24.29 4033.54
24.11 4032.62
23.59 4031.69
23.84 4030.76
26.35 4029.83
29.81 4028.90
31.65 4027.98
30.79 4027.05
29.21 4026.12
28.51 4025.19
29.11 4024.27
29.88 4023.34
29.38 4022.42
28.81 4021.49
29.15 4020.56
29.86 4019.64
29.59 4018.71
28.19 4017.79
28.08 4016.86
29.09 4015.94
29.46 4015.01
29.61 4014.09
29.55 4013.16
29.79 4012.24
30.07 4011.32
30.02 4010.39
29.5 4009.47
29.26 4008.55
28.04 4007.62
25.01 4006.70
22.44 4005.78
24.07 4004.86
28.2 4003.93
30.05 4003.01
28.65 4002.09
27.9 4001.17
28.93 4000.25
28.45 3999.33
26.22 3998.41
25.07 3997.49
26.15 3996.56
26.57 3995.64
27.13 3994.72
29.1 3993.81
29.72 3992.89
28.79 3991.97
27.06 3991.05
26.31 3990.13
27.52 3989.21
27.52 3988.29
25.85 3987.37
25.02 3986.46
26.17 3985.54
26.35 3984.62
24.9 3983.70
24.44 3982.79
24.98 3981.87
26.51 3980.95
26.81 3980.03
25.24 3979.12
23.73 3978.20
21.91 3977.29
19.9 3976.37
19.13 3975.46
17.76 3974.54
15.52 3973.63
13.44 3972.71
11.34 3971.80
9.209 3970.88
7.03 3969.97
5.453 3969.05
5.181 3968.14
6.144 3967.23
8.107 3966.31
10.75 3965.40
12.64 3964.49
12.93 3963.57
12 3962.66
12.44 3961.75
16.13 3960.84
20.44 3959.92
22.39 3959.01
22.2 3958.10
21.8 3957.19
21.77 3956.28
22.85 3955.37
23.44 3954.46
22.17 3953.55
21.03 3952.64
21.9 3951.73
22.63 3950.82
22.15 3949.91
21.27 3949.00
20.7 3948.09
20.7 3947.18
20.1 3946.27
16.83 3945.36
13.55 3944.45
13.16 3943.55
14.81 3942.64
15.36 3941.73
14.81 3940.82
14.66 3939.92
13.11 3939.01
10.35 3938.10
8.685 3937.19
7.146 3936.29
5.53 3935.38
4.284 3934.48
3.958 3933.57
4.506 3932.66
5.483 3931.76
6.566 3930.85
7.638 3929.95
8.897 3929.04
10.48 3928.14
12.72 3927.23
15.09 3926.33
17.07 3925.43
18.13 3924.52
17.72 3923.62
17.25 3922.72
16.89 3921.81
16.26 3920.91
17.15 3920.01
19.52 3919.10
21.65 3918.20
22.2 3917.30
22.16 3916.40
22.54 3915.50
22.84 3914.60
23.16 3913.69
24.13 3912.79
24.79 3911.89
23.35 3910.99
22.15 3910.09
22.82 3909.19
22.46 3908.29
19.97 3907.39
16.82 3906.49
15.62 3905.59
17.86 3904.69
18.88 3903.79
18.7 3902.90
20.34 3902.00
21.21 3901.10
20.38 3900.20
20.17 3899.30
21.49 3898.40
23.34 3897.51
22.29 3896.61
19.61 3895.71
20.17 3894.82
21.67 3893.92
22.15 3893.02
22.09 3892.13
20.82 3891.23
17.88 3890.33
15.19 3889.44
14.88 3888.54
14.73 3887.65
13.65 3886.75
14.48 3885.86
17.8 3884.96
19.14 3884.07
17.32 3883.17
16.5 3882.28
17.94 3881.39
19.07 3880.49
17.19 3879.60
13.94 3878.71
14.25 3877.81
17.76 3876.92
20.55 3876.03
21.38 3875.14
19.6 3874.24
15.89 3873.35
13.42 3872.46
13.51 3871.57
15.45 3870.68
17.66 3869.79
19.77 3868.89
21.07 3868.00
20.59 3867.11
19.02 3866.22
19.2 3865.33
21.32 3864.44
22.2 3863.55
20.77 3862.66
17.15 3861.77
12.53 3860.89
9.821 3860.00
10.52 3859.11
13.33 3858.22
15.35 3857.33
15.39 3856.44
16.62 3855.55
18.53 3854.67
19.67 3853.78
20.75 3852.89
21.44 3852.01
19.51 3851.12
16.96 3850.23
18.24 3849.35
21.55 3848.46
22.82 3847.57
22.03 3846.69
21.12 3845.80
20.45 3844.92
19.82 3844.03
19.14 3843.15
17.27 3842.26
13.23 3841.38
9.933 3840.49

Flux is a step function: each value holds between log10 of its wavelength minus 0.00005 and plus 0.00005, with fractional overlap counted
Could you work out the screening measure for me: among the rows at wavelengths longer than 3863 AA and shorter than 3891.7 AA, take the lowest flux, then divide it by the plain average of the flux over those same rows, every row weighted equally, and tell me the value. 0.76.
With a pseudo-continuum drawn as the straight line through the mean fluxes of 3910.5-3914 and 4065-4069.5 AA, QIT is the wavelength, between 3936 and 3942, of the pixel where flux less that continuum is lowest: 3936.29 AA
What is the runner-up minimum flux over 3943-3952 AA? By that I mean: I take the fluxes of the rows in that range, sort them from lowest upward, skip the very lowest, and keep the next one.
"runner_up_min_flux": 13.55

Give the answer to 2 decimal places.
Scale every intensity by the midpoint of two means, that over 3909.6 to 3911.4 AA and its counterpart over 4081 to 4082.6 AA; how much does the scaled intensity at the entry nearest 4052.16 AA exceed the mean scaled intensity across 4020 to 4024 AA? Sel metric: 0.03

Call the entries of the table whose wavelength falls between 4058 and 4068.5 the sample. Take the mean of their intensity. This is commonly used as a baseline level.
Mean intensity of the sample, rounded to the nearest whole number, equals 25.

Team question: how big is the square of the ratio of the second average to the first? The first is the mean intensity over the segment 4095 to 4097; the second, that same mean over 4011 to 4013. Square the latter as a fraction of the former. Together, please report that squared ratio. 1.1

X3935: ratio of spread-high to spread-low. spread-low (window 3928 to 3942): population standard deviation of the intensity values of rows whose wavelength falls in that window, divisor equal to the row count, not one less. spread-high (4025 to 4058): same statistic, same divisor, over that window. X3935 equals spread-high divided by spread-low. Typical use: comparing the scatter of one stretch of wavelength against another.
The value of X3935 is 0.9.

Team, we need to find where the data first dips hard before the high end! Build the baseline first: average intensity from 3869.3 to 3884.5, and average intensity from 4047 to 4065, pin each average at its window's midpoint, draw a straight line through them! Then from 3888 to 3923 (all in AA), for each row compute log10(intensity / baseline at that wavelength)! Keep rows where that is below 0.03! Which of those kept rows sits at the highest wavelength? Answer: 3922.72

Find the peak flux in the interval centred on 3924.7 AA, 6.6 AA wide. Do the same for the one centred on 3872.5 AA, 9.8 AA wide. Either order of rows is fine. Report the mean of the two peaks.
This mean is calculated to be 20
